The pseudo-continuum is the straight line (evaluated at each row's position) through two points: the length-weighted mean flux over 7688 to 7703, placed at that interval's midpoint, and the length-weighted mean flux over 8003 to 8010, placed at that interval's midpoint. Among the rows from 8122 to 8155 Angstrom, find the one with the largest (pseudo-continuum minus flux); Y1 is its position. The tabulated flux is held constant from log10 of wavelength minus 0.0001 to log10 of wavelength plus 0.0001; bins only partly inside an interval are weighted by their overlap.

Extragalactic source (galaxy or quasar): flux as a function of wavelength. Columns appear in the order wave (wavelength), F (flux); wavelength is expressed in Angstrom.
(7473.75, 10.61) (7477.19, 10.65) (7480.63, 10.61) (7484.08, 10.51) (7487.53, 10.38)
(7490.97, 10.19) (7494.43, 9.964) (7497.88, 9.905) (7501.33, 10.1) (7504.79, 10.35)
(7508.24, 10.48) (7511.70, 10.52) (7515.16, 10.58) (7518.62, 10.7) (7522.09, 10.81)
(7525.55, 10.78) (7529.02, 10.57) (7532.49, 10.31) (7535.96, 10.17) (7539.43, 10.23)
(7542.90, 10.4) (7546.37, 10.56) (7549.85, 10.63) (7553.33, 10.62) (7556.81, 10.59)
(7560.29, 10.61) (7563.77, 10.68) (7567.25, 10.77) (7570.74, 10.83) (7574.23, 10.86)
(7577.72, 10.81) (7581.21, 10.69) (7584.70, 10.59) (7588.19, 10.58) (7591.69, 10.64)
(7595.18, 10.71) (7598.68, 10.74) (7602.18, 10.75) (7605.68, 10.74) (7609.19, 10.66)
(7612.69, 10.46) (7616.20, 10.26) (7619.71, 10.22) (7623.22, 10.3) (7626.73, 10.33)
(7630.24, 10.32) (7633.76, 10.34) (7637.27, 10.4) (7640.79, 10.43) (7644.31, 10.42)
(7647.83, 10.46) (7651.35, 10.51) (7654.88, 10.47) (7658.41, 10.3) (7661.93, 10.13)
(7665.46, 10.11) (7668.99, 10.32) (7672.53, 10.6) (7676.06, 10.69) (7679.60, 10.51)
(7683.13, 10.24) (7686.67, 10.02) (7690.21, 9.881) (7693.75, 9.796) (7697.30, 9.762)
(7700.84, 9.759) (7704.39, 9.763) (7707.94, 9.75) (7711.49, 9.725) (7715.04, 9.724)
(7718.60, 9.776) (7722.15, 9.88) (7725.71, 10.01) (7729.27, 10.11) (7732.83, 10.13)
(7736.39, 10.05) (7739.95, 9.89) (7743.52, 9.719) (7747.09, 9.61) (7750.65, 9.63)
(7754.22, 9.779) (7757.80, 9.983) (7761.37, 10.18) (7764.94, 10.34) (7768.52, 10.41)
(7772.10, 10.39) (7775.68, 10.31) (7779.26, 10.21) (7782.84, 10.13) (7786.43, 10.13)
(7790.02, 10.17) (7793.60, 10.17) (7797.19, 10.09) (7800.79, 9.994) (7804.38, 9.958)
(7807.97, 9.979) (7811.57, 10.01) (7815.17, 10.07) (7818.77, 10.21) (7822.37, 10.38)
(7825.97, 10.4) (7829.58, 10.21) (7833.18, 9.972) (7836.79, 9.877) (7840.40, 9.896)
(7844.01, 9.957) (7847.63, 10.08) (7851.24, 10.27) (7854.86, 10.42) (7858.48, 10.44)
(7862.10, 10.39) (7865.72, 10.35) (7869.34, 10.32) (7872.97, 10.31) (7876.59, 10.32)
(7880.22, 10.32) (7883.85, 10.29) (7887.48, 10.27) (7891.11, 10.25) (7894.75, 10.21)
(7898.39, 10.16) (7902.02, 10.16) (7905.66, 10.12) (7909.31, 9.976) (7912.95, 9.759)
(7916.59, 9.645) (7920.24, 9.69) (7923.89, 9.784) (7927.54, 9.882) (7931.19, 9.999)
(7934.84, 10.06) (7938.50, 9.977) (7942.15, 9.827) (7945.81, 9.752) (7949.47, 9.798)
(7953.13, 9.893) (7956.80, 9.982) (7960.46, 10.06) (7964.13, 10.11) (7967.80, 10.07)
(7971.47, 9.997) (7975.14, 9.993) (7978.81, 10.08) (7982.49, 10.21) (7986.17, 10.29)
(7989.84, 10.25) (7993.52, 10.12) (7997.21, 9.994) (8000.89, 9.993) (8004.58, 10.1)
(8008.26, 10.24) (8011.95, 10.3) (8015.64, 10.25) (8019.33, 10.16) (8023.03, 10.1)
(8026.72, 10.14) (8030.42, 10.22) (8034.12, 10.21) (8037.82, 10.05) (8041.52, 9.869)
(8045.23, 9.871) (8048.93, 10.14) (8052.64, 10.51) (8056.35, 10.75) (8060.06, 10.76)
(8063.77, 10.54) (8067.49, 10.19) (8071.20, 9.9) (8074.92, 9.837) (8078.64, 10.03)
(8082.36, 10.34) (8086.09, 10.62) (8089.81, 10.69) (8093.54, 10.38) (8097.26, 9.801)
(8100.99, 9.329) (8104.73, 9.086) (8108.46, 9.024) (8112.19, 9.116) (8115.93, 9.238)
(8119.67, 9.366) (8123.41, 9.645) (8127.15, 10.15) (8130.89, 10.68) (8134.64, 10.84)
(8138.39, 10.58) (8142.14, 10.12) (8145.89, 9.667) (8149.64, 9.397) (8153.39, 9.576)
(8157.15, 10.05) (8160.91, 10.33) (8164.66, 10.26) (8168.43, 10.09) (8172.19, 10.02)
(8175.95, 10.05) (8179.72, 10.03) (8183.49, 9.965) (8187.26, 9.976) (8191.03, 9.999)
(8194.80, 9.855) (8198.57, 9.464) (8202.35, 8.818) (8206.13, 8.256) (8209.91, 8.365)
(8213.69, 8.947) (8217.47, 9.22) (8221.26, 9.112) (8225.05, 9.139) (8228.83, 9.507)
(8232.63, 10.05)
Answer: 8149.64 Angstrom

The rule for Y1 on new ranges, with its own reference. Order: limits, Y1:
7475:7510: 7497.88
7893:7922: 7916.59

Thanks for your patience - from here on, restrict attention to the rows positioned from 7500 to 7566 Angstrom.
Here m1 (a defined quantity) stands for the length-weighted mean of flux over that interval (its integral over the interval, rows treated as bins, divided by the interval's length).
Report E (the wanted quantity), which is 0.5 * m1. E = 5.26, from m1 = 10.5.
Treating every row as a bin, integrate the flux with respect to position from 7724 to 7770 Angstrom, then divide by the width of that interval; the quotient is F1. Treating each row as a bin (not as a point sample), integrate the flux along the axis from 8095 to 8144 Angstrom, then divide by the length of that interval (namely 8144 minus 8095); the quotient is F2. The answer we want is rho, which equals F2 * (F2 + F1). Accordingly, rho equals 193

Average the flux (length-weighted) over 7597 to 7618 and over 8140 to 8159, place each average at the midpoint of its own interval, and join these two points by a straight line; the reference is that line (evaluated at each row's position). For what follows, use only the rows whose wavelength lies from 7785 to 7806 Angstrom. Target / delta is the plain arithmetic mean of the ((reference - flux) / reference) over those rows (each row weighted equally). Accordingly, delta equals 0.022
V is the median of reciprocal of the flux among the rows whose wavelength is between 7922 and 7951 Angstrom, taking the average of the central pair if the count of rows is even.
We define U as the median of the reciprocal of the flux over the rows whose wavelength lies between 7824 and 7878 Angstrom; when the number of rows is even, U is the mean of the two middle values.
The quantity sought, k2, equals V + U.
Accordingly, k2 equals 0.198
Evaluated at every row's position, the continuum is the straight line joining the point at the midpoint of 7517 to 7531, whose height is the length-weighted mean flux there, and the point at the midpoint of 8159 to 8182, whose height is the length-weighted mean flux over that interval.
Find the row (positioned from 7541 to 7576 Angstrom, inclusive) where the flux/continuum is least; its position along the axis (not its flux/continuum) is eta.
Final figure 7542.90 Angstrom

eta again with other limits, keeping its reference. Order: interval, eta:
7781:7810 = 7804.38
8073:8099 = 8097.26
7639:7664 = 7661.93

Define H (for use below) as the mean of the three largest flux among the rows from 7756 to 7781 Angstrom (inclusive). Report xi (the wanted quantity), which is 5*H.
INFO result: 51.9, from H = 10.4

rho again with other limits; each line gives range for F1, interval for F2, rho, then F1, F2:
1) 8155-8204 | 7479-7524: 211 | 9.9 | 10.4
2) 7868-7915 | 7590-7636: 217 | 10.2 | 10.5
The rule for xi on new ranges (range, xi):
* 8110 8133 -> 50.8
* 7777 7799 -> 50.9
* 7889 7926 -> 51.0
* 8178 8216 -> 50.0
